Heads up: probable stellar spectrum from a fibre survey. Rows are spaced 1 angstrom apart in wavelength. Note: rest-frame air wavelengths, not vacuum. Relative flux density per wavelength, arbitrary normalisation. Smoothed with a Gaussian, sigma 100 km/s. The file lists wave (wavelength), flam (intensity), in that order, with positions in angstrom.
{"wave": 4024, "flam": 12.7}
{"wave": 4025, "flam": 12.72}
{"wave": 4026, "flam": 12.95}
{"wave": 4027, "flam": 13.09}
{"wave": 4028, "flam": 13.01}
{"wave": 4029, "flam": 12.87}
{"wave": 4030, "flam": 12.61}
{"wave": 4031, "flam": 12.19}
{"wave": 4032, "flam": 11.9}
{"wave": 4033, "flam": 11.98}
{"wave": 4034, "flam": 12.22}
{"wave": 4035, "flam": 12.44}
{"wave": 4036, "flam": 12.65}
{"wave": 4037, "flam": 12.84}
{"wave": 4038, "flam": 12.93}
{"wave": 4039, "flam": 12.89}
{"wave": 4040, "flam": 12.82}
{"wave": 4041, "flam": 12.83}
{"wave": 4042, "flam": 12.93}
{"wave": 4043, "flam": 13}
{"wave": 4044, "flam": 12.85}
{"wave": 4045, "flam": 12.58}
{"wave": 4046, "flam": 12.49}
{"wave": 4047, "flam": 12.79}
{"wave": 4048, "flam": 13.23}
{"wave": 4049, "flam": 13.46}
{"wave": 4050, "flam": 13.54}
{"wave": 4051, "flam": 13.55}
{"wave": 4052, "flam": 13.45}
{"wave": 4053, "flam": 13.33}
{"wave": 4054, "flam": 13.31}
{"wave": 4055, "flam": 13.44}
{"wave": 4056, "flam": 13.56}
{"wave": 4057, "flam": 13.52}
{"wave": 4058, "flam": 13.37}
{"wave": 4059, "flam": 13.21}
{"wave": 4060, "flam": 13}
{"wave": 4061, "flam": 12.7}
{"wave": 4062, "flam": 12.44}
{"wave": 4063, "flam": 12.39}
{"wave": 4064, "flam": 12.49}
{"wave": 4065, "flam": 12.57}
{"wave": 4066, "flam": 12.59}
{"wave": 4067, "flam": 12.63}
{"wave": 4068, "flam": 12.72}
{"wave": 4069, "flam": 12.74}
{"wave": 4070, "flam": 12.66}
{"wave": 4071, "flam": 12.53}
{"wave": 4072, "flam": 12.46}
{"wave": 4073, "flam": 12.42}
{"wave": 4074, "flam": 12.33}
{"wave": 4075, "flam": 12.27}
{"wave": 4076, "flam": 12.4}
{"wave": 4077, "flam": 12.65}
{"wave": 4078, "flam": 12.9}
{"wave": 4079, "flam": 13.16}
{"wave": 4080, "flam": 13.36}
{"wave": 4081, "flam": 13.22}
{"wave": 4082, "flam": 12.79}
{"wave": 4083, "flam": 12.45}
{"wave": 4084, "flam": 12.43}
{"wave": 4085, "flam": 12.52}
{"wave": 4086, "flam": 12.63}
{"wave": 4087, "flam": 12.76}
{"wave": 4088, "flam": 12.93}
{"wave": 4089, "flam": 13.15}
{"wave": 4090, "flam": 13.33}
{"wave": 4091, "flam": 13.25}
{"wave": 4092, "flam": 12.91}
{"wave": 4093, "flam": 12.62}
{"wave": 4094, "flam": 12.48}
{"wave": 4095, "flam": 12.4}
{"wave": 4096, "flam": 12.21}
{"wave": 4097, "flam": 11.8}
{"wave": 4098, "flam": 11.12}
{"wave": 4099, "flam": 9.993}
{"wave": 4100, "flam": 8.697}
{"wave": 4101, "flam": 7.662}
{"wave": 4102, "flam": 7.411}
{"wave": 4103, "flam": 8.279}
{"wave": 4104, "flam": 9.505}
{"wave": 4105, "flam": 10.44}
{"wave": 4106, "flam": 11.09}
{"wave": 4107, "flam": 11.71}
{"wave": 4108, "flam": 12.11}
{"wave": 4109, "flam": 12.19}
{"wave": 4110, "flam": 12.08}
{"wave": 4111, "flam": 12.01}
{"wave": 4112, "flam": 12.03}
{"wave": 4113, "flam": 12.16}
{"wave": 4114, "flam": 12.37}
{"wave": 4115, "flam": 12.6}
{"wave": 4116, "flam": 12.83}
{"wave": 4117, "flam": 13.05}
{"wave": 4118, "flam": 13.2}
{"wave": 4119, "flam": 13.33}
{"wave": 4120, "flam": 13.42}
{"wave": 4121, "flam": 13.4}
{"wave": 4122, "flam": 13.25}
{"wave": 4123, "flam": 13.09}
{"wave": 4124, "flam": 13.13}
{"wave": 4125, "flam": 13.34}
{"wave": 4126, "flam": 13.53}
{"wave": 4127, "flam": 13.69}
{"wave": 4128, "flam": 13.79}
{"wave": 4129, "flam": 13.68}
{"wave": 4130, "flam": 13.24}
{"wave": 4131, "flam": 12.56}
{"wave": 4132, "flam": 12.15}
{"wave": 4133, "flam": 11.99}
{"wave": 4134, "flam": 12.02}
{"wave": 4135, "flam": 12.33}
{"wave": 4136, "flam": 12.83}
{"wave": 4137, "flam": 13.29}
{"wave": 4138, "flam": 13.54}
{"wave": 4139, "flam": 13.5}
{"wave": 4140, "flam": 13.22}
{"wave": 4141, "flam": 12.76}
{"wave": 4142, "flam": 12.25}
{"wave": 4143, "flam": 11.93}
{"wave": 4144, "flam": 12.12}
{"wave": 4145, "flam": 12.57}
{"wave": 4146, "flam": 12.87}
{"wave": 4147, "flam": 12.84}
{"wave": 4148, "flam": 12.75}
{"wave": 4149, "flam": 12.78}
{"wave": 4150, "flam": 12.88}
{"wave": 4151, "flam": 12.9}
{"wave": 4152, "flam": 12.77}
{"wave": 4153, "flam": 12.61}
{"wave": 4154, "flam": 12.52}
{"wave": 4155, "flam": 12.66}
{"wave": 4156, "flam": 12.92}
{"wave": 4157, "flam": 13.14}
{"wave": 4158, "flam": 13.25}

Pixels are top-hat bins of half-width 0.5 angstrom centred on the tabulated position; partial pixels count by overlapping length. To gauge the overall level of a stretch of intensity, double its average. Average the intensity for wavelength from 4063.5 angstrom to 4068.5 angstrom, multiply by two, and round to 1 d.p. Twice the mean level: 25.2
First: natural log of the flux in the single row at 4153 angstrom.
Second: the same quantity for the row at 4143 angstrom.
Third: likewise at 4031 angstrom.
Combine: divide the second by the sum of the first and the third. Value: 0.492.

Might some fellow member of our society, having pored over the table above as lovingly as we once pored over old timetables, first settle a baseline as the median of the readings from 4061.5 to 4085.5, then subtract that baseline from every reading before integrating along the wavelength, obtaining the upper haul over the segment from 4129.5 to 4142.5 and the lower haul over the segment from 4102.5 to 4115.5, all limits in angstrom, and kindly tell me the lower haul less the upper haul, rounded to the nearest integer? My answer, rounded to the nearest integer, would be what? -17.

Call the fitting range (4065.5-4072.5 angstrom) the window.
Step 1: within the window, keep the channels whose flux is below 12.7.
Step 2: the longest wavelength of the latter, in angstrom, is 4072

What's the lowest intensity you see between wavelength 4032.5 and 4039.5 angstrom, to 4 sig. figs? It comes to 11.98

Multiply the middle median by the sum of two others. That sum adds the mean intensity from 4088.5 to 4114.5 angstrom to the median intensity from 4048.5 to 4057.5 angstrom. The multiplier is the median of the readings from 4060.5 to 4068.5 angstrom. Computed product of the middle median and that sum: 312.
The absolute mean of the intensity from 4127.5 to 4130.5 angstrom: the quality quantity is 13.57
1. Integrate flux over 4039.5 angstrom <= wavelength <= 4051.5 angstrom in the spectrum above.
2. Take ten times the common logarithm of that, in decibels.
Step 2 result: 21.93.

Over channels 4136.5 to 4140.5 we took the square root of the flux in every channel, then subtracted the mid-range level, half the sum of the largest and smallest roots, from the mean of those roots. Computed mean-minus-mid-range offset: 0.0010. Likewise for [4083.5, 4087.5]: -0.0014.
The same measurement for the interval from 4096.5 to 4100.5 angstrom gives 0.0279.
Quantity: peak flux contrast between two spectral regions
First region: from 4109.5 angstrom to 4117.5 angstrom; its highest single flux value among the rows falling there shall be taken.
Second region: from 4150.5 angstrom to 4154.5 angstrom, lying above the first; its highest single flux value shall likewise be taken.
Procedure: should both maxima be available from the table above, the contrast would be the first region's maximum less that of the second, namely 0.15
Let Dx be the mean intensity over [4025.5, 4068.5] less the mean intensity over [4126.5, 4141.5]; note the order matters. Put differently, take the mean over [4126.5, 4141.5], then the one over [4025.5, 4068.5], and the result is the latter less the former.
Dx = -0.1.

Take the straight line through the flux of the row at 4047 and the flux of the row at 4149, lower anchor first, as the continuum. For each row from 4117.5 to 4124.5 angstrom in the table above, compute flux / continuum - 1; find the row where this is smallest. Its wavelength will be 4123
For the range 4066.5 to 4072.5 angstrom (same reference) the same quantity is 4072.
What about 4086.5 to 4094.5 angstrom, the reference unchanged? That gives 4094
